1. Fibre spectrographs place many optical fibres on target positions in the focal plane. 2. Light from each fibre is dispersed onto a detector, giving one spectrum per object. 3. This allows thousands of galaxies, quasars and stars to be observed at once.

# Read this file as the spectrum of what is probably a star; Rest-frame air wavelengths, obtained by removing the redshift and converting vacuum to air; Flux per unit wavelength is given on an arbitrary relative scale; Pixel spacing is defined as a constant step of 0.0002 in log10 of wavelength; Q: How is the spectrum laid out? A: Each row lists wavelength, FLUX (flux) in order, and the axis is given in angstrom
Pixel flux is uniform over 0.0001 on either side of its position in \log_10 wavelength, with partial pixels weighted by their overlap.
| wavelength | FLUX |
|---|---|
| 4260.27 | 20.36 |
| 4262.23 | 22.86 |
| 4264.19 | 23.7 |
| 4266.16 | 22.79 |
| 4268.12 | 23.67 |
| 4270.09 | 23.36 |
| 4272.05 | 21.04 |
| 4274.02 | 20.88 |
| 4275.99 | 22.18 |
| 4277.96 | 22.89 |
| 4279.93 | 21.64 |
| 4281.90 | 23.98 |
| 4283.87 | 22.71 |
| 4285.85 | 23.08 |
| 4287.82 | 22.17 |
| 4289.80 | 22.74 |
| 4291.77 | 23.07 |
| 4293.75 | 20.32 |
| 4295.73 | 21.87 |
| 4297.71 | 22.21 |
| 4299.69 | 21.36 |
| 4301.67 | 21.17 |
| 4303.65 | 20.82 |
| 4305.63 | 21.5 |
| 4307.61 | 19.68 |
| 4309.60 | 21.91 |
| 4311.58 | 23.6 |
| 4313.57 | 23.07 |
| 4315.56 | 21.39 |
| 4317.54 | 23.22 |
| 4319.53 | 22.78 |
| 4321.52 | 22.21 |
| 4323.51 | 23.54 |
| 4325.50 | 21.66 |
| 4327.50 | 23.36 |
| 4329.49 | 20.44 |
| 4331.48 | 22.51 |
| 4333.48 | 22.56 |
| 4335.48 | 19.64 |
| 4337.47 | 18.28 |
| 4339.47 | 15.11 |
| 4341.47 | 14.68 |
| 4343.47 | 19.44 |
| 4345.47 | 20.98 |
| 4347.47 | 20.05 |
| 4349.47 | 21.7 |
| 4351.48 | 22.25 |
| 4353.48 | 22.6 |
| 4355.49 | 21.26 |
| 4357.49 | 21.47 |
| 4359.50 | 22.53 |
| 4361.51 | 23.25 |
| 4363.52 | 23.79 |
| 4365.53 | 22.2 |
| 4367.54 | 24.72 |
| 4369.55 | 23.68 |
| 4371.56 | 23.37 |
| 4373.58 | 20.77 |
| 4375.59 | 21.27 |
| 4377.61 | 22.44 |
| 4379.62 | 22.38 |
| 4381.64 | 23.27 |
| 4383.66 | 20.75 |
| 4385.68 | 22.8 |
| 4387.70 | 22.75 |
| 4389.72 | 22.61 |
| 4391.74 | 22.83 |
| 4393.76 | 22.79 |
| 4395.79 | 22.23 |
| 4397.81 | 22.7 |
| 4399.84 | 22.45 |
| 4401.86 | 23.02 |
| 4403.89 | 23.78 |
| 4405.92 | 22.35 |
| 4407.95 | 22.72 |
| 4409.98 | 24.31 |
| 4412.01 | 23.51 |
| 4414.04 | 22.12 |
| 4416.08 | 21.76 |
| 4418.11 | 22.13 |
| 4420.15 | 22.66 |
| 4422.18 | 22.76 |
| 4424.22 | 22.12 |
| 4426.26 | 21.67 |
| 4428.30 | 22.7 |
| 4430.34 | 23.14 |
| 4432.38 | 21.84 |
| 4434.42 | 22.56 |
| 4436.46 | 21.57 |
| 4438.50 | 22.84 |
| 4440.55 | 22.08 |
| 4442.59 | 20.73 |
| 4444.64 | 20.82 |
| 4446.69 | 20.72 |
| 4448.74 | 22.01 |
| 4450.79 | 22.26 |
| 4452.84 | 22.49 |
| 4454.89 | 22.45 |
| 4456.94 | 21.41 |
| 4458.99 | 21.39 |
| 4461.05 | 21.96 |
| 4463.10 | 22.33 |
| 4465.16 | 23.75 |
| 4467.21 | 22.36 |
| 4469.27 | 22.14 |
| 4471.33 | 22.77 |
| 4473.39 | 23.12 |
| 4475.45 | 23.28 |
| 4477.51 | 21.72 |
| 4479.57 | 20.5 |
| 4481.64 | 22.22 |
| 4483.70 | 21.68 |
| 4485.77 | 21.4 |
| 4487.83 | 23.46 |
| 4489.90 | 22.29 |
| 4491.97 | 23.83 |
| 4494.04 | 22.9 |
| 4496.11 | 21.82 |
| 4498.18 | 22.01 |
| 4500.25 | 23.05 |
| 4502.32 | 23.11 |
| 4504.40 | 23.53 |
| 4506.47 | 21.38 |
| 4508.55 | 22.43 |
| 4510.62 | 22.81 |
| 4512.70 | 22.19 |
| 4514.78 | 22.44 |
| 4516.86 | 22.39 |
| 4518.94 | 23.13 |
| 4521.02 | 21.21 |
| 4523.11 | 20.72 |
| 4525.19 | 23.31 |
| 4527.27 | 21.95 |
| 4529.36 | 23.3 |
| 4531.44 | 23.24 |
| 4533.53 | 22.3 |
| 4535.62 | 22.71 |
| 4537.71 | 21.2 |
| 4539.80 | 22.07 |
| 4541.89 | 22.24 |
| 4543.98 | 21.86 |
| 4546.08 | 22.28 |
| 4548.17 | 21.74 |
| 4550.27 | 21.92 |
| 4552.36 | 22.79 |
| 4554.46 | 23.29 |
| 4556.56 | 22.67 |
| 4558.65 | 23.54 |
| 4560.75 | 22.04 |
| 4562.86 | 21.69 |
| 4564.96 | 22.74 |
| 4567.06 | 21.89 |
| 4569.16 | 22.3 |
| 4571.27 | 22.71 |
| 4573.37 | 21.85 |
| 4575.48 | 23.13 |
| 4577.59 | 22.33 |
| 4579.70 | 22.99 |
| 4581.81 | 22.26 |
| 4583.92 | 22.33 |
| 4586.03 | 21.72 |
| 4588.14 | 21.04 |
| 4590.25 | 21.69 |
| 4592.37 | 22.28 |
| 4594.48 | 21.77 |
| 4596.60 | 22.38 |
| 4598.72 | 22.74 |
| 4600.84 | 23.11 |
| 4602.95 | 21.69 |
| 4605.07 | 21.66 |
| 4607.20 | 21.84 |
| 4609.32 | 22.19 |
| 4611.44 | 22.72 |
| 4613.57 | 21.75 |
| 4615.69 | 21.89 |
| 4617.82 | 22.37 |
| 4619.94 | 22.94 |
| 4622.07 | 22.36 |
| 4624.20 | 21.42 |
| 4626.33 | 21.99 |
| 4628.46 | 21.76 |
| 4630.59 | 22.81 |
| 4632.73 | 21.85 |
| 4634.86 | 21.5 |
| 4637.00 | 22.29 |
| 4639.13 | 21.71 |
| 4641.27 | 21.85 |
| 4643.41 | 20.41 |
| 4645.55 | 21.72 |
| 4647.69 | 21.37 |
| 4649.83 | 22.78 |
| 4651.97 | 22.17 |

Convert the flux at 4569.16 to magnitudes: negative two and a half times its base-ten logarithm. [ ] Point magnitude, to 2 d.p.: -3.37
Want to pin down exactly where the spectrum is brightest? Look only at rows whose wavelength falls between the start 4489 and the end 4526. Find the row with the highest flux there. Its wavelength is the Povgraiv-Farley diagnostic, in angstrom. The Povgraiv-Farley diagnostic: 4491.97 angstrom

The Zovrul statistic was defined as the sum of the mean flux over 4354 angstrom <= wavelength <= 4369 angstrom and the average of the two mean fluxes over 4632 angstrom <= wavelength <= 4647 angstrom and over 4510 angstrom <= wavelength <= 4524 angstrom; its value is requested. 44.6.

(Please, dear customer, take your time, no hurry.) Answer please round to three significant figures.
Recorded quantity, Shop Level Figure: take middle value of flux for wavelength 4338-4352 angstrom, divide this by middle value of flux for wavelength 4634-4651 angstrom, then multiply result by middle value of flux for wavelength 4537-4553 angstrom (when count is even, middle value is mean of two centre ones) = 20.3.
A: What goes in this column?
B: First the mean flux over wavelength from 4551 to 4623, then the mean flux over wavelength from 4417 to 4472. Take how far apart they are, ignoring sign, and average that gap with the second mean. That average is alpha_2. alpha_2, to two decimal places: 11.16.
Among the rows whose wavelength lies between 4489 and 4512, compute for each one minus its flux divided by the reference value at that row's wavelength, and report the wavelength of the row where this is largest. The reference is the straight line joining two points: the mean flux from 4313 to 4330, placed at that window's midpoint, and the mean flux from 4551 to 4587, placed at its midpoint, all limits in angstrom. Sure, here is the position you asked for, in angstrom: 4506.47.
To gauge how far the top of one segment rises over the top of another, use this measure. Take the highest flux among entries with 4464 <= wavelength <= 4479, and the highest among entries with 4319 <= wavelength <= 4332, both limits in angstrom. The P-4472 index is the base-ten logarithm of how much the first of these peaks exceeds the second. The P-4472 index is -0.68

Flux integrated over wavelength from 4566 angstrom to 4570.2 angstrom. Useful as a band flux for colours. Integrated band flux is 93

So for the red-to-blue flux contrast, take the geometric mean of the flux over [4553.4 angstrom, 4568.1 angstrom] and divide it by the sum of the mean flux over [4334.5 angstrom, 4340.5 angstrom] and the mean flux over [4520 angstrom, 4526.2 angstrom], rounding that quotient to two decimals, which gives 0.57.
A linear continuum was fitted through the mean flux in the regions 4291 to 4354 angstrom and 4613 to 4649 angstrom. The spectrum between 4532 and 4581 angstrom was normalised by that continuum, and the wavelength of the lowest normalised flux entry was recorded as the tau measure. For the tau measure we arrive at 4537.71 angstrom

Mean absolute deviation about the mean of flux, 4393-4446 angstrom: 0.60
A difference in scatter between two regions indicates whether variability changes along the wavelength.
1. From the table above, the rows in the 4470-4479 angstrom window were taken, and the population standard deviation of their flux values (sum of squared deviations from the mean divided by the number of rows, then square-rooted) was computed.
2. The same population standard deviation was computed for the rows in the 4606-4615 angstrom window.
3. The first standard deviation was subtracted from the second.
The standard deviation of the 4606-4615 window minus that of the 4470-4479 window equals -0.23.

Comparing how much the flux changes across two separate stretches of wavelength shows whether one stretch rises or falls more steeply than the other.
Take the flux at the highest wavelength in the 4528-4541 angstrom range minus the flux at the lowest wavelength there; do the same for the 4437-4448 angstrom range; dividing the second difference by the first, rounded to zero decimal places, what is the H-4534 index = 2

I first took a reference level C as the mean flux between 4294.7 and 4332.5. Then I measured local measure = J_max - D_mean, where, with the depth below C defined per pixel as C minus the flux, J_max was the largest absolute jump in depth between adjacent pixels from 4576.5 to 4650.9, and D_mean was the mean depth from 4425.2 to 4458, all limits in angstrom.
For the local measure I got 1.4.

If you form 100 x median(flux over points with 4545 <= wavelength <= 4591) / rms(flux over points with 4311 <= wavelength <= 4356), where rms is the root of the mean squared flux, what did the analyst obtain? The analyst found 105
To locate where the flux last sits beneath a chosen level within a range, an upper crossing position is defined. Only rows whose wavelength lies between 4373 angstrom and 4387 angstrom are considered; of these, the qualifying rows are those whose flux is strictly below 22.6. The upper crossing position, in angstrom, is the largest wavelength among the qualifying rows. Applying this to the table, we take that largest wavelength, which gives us 4383.66 angstrom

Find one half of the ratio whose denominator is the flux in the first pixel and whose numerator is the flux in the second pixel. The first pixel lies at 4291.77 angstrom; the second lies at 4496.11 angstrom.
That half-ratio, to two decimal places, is 0.47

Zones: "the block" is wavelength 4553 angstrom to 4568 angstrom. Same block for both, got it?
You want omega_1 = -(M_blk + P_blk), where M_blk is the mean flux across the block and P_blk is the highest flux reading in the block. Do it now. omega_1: -46.1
